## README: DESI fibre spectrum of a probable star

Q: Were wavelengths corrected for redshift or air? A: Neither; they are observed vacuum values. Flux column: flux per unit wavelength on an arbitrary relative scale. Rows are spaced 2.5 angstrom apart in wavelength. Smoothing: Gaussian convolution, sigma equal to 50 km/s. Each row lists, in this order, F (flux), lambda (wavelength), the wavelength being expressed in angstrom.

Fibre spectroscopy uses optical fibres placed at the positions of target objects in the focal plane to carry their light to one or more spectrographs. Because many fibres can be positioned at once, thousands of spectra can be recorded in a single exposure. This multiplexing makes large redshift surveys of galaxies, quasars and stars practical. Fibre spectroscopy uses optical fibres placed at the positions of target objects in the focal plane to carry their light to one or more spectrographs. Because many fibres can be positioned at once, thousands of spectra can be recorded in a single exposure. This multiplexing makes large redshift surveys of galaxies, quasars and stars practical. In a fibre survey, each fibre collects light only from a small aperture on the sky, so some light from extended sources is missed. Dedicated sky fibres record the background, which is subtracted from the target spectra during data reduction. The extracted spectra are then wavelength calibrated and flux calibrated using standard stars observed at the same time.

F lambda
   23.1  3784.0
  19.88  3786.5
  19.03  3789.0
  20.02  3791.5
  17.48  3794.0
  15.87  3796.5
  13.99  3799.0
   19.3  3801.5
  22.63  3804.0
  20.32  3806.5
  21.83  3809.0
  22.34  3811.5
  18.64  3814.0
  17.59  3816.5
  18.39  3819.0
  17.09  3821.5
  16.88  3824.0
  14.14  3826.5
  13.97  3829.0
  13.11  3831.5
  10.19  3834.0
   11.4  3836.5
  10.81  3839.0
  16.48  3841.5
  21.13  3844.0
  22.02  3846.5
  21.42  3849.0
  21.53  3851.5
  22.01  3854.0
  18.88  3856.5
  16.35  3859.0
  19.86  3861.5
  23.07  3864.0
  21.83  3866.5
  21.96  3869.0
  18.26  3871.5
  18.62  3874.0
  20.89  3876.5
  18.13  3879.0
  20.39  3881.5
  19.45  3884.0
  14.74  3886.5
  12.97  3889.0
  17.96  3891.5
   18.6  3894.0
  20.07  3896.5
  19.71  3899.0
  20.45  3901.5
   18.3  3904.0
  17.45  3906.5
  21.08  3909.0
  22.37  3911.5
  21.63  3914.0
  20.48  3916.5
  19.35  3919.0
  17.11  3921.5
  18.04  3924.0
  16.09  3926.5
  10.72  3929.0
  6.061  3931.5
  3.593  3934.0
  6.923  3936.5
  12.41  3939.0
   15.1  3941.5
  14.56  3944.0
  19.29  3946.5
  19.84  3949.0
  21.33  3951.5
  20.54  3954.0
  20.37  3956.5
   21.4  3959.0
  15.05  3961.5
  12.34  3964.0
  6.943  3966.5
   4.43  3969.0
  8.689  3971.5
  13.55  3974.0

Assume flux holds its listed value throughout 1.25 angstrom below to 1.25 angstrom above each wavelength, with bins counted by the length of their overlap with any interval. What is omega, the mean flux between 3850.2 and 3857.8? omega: 20.8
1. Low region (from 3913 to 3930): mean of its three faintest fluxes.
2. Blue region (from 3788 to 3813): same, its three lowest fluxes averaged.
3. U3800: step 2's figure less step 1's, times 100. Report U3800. 114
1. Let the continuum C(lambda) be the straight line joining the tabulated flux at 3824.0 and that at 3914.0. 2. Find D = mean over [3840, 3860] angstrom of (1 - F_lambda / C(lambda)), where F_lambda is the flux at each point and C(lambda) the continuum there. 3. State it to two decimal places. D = -0.09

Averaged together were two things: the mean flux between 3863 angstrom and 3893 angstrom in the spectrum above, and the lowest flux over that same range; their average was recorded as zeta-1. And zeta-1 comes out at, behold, 16.0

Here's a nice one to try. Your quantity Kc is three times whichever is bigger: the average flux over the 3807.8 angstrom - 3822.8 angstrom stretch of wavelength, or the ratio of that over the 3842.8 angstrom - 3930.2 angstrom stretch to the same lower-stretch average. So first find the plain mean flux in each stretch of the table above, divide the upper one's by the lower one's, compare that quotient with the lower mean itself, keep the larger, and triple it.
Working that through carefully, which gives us 57.9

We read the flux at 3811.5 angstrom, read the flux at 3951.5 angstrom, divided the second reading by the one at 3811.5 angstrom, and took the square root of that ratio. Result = 0.98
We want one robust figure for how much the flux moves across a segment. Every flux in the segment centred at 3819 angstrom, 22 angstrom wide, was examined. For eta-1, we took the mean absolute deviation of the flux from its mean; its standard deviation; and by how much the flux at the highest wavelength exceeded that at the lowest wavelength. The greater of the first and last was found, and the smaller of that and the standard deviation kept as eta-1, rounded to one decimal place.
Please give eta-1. 2.2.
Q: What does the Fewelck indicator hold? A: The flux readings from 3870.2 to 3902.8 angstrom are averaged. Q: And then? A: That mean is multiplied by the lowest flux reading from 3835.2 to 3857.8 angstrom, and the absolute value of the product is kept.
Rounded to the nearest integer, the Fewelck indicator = 200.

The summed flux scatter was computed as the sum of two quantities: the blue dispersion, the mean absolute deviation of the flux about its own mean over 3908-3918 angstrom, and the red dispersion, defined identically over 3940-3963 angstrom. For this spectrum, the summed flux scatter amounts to 3.1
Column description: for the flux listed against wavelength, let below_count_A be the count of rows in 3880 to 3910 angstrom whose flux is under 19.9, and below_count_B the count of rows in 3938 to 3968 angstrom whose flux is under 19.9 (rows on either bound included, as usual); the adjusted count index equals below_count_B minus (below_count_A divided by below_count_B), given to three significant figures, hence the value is 7.00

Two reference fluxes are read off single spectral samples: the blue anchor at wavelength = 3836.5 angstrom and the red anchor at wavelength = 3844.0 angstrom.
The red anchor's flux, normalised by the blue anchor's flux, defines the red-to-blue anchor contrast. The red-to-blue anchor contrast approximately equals 1.9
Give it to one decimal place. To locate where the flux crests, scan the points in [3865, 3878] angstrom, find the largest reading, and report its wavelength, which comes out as 3869.0 angstrom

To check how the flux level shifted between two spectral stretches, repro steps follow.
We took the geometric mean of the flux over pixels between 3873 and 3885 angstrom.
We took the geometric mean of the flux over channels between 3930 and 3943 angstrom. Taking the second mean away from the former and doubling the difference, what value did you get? 23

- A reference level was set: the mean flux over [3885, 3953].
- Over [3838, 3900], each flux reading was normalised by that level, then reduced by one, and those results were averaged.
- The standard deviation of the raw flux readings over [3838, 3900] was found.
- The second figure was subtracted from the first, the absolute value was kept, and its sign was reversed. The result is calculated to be -2.8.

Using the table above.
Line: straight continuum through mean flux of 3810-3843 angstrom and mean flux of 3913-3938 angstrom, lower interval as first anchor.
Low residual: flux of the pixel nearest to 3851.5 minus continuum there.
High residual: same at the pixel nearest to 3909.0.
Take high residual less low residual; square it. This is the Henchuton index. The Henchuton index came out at 0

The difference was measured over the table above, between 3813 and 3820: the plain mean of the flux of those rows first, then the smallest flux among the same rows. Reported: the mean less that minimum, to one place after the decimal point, 0.6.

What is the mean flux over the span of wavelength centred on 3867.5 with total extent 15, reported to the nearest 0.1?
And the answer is 20.6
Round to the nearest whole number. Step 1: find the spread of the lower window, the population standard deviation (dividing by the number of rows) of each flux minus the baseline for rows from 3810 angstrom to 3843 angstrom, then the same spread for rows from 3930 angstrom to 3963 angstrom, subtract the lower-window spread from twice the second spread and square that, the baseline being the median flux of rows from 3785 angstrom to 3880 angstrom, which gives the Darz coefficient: 73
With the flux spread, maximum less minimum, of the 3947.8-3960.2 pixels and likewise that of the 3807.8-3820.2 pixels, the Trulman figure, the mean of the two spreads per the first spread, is 2.02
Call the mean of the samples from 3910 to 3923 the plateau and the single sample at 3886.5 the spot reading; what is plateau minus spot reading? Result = 5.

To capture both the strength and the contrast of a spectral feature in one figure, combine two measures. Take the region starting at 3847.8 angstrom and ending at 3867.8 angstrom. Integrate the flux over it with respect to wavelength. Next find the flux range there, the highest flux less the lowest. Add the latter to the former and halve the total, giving 210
